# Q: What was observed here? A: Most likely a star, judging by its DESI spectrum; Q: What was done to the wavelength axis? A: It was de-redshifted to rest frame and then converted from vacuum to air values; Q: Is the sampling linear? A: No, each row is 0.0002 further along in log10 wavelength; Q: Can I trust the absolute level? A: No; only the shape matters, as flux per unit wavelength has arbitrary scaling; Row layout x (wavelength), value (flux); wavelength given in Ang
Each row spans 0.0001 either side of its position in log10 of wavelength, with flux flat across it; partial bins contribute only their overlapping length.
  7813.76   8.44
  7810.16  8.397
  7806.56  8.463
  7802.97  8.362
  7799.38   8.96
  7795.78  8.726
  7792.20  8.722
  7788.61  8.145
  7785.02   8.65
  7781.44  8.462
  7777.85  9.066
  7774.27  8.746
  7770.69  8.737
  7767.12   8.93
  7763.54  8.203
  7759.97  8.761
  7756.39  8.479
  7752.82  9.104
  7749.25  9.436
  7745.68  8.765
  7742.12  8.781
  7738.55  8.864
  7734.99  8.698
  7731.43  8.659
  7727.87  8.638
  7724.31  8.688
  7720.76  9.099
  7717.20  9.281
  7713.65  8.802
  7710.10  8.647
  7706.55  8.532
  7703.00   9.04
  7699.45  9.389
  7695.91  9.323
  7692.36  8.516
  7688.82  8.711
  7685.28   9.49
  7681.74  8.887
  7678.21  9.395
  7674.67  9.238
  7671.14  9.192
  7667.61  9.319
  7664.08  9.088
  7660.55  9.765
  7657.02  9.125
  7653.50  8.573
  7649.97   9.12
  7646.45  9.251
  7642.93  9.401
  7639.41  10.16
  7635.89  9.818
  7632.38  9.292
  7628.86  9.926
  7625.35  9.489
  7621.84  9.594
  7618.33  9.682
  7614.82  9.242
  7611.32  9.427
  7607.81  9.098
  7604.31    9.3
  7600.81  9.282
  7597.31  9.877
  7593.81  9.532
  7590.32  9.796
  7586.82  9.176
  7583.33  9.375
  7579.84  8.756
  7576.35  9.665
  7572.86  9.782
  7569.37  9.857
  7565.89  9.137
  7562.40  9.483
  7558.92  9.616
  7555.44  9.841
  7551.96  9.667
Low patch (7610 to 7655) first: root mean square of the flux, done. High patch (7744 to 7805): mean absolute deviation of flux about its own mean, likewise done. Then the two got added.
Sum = 9.71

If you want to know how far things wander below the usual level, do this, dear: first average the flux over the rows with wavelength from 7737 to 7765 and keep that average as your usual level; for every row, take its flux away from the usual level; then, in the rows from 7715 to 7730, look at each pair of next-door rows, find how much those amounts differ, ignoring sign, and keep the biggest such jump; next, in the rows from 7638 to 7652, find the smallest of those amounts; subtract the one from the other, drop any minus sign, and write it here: 1.77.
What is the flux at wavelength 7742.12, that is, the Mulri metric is 8.781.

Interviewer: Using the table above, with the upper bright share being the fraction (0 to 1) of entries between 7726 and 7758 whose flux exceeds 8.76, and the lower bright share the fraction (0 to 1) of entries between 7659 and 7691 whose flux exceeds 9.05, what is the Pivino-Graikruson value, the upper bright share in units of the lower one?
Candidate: 0.7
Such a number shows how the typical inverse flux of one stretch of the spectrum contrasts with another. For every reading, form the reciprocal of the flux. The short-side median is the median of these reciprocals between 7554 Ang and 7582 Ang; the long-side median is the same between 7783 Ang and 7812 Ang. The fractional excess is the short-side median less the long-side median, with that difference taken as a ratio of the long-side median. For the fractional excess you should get -0.11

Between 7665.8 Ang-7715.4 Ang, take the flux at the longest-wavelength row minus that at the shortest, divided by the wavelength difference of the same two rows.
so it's -0.011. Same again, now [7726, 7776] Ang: 0.002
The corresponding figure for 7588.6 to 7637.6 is 0.000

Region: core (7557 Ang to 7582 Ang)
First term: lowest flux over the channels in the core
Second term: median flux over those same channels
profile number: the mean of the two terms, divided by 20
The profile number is 0.46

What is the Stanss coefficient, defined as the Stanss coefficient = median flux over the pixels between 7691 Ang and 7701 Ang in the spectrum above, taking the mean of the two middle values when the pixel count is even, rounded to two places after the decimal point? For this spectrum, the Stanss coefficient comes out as 9.32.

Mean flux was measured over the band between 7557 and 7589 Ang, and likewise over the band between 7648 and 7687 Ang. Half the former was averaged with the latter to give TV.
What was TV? 6.96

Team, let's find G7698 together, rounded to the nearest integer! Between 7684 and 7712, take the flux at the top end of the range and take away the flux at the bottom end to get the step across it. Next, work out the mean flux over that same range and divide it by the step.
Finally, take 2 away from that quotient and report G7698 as -13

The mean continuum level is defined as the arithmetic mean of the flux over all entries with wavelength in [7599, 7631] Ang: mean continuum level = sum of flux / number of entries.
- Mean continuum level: 9.4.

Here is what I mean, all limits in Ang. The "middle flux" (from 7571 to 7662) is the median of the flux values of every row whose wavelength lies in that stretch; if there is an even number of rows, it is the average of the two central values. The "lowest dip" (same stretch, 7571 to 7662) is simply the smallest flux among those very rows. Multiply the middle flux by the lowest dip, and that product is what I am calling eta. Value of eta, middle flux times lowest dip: 81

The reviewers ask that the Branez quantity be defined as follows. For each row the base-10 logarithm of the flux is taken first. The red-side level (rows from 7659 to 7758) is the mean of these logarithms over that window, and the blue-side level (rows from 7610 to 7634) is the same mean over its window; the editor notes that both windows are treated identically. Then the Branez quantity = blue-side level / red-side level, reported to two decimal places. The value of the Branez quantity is 1.03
